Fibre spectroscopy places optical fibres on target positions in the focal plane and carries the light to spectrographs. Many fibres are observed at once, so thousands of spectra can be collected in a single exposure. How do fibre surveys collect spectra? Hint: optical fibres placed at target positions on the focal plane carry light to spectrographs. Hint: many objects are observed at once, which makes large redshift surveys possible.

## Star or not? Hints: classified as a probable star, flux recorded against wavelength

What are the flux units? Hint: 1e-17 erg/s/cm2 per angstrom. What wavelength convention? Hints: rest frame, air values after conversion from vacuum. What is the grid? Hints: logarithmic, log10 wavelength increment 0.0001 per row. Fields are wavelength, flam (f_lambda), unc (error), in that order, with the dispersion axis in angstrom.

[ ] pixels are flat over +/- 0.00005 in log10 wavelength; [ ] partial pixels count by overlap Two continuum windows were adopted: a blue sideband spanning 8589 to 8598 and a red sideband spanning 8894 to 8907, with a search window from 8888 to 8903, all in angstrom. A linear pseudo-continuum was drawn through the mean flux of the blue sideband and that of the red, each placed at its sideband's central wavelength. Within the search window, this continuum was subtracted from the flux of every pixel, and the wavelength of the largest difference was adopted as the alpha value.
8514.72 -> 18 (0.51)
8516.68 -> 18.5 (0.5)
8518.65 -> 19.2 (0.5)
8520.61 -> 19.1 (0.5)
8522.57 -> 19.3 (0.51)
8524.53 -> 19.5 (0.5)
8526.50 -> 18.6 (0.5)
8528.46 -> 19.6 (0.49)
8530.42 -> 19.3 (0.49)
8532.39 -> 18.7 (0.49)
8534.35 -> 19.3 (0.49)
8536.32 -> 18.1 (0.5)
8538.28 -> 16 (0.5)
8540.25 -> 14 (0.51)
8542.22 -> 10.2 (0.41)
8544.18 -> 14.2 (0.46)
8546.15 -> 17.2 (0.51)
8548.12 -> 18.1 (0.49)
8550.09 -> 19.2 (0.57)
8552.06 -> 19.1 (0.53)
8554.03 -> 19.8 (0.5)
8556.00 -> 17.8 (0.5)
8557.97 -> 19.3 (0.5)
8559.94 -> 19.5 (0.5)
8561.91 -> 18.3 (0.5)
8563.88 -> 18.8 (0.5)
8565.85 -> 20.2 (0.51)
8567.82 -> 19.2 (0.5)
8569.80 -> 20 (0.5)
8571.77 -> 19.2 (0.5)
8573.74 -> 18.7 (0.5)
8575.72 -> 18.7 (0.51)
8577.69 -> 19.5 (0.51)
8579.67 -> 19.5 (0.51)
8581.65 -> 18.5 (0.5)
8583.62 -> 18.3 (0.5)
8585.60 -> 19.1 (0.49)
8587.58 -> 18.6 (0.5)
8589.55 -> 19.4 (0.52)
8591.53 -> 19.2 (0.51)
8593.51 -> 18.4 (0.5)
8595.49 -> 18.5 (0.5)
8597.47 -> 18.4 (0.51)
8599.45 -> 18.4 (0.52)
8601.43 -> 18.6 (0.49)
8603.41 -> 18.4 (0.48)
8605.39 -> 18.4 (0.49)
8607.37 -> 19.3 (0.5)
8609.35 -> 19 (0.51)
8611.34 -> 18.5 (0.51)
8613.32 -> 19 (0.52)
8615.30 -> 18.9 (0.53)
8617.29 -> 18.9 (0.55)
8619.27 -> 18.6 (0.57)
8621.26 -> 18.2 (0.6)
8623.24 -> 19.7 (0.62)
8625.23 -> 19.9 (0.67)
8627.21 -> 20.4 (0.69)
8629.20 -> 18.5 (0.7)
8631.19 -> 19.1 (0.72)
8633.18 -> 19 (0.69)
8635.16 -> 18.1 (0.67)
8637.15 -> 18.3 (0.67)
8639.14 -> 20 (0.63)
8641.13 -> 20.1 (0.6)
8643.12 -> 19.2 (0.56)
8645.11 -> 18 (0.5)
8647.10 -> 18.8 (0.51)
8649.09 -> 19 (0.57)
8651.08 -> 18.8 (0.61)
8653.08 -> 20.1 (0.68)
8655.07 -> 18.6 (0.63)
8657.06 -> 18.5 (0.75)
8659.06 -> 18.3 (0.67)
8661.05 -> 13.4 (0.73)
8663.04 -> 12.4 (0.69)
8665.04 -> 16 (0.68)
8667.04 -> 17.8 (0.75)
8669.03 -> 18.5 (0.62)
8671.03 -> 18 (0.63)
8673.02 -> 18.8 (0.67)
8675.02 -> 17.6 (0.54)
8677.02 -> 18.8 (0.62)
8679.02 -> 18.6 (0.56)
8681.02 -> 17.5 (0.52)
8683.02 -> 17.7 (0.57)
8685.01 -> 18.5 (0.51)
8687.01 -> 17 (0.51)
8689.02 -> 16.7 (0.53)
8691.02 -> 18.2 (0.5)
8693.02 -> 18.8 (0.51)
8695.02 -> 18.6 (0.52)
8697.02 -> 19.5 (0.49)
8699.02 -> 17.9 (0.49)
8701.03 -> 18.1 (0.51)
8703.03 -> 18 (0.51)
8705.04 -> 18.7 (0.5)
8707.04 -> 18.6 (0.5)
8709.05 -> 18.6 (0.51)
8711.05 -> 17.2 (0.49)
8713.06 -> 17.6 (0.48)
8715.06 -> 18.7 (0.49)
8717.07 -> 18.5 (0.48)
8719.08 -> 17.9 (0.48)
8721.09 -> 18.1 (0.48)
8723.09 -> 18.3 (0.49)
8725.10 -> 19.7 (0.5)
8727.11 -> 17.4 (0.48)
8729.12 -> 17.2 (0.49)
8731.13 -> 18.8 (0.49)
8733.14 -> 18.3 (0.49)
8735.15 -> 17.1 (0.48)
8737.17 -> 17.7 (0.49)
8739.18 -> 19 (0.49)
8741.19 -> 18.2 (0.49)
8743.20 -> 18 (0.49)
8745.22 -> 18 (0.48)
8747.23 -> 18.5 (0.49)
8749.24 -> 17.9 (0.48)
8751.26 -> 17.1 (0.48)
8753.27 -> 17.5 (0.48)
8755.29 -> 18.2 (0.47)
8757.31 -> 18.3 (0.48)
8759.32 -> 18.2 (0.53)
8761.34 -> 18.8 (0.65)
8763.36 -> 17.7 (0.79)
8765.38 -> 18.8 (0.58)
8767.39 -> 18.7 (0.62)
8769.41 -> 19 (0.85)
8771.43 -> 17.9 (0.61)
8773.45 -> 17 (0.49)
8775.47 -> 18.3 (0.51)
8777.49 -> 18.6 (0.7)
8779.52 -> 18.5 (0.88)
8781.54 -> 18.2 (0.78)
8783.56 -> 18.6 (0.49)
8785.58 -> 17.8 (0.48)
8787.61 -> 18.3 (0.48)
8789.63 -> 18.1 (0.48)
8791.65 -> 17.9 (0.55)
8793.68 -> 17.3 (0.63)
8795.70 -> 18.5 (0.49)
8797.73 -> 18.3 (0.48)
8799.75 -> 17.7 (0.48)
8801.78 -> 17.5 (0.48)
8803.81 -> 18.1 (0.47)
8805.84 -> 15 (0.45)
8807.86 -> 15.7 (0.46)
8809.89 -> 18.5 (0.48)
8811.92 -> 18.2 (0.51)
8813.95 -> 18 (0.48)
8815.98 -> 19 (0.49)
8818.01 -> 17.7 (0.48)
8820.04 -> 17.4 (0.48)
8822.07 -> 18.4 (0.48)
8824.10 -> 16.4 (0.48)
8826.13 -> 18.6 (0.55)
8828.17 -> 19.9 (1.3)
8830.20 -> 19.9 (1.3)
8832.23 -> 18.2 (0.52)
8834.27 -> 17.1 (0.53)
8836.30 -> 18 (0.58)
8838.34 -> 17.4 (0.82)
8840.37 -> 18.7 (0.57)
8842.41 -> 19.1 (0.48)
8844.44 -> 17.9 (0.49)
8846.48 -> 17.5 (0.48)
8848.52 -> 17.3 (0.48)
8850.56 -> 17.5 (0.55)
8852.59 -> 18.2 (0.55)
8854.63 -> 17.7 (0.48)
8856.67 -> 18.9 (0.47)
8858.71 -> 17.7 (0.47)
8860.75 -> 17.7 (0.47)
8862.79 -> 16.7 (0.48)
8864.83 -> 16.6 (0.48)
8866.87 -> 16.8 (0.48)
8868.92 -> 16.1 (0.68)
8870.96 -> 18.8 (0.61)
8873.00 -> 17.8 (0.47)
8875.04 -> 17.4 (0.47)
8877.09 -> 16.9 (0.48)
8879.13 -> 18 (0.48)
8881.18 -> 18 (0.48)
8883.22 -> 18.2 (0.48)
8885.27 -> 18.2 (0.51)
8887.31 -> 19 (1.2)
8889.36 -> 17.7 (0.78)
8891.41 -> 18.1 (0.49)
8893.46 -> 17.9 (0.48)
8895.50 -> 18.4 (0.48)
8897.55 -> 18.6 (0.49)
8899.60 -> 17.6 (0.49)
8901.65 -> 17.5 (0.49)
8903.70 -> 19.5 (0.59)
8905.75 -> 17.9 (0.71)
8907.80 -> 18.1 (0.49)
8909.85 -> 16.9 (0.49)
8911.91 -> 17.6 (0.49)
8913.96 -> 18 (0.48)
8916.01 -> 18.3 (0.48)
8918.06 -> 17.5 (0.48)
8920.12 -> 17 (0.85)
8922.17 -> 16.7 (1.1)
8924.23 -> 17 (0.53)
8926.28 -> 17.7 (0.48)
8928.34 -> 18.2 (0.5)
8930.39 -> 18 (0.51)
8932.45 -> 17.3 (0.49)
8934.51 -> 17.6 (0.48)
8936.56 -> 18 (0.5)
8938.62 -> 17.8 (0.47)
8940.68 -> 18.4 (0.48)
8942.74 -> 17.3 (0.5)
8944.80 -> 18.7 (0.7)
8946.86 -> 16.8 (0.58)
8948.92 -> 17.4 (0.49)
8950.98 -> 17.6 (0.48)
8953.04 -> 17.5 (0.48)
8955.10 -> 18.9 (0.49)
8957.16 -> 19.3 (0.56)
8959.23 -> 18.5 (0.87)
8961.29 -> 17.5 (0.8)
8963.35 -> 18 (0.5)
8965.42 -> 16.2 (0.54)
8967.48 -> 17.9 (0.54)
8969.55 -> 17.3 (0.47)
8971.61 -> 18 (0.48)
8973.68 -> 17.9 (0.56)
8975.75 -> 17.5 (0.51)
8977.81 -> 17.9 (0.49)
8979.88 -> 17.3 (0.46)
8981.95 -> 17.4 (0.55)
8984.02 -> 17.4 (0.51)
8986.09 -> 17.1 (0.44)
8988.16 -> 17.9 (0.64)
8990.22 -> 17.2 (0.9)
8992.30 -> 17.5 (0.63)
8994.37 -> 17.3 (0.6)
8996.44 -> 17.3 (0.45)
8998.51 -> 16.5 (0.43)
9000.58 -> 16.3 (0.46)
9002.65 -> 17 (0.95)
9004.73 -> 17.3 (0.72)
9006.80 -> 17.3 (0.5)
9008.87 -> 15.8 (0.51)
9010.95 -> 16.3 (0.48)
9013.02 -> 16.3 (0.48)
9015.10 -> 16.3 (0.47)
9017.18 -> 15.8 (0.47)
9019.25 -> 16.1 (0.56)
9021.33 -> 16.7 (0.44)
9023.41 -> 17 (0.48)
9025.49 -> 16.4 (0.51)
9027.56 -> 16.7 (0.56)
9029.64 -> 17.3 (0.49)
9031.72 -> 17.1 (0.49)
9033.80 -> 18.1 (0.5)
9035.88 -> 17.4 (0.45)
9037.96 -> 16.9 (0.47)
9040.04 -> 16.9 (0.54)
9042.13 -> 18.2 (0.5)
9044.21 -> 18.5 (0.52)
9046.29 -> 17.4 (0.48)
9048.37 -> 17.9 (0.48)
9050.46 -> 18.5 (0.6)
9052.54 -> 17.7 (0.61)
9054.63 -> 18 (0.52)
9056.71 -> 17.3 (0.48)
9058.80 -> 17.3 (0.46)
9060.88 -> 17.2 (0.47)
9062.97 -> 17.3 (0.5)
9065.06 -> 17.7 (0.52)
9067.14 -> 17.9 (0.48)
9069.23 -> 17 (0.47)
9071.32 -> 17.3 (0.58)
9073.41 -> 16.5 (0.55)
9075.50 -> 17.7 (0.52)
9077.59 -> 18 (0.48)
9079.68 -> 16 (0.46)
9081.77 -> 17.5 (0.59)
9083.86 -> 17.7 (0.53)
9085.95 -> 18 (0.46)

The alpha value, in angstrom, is 8897.55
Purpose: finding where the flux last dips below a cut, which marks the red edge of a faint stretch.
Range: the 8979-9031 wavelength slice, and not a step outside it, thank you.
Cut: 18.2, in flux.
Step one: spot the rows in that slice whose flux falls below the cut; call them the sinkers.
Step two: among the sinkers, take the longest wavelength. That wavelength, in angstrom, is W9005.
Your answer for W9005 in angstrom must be 9029.64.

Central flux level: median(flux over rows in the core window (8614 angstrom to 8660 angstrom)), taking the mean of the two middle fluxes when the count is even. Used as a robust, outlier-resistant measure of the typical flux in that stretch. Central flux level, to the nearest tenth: 18.9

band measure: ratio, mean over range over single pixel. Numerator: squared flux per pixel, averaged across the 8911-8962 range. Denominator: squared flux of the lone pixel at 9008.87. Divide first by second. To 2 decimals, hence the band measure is 1.27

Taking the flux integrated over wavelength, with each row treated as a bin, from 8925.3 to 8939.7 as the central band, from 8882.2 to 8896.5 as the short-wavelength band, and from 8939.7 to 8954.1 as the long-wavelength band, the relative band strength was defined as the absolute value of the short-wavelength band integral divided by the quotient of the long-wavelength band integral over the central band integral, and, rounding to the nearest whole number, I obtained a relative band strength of 262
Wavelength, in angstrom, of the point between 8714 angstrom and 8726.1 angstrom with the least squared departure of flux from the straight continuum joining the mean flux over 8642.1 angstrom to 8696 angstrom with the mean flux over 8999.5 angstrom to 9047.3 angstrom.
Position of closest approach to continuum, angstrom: 8719.08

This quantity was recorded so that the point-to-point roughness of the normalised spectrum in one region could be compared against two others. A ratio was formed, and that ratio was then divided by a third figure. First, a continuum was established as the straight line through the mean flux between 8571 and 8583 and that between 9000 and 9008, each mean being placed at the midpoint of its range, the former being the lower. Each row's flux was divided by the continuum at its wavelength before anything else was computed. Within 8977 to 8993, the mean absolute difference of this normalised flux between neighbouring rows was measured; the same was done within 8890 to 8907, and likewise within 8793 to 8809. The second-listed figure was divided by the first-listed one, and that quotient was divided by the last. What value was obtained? 37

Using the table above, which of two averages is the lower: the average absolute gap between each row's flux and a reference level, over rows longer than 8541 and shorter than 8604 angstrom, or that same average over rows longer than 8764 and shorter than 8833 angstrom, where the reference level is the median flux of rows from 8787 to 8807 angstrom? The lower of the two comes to 0.69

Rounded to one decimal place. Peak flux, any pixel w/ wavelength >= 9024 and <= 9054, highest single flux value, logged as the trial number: 18.5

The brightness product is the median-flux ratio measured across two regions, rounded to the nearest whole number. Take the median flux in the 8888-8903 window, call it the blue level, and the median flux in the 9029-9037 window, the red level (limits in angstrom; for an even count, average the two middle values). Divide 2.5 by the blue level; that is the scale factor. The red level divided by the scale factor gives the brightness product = 124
